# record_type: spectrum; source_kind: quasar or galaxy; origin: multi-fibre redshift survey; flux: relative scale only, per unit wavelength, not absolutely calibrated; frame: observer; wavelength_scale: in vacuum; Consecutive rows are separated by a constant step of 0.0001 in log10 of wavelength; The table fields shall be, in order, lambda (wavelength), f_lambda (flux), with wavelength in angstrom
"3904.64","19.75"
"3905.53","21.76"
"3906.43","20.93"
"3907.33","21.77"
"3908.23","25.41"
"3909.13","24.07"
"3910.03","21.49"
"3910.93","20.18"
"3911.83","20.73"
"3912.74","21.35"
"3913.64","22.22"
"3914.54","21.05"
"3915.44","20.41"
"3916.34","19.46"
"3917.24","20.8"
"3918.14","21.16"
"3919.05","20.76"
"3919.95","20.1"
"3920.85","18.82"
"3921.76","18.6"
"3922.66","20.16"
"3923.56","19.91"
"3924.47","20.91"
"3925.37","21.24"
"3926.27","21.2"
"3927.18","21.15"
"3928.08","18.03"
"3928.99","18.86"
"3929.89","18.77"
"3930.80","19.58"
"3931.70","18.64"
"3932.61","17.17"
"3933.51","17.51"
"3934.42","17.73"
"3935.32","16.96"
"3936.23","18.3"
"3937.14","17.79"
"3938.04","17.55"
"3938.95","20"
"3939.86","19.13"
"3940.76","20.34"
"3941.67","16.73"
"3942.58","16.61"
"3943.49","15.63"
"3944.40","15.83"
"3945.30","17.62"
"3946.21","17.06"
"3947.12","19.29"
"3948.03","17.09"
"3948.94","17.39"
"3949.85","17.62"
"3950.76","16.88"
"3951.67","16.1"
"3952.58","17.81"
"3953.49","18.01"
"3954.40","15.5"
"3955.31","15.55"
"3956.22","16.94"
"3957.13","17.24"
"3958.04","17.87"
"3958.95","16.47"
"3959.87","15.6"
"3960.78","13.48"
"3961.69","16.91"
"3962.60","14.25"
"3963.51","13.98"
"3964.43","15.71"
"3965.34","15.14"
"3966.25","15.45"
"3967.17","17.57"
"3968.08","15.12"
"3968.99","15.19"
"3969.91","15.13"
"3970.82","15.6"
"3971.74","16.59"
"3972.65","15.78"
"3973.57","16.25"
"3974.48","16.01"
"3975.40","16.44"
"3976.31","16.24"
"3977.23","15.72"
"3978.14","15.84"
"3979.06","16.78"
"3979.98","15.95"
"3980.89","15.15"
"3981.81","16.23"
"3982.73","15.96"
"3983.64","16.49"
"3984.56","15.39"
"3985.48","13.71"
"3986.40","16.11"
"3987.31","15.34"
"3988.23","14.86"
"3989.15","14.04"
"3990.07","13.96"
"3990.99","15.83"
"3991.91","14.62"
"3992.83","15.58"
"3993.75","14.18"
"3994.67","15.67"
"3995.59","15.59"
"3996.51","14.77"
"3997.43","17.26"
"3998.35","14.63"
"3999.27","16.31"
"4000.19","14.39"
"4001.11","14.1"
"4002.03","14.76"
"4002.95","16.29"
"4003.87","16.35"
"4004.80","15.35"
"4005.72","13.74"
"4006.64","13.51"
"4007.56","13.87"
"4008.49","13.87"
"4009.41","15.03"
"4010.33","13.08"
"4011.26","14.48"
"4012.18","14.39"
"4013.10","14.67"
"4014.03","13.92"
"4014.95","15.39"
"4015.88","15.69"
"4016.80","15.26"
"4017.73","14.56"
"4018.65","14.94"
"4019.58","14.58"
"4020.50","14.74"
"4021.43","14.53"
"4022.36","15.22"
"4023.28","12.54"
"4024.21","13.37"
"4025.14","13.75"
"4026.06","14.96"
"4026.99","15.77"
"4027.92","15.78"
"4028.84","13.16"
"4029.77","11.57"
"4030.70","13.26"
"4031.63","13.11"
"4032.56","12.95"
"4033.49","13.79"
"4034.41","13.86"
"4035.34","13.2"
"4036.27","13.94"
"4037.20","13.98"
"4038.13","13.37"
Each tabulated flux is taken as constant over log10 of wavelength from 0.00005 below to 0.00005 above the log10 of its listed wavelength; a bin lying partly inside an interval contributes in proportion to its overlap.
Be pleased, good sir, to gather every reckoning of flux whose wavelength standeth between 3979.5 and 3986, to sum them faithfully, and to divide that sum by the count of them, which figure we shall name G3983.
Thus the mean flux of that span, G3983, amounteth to 15.6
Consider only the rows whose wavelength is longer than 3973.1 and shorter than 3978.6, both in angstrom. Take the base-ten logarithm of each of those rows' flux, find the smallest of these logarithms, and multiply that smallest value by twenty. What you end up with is 23.9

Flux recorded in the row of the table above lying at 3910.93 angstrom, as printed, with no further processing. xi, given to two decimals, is 20.18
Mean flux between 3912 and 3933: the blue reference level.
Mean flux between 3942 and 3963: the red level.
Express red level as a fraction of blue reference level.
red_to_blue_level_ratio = 0.83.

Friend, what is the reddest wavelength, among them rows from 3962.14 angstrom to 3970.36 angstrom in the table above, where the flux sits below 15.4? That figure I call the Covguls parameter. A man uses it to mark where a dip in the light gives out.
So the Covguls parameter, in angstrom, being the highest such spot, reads 3969.91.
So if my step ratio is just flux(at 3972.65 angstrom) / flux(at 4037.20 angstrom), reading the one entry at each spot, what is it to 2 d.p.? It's 1.13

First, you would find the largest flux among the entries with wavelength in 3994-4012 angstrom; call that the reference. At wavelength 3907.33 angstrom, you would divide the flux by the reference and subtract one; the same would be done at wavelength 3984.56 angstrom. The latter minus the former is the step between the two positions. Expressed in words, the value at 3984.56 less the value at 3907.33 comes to -0.37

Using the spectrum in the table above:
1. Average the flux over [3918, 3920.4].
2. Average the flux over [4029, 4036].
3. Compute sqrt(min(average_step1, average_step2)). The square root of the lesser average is 3.62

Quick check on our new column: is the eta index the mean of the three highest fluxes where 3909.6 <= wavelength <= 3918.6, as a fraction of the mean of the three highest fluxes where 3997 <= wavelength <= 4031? 1.30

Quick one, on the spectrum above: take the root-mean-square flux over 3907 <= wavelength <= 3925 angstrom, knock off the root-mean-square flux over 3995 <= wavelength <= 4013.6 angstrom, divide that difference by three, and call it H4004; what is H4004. 2.1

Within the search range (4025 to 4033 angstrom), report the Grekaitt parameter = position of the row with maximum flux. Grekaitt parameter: 4027.92 angstrom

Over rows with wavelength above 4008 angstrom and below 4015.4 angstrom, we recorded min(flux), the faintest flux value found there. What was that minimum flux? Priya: 13.08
